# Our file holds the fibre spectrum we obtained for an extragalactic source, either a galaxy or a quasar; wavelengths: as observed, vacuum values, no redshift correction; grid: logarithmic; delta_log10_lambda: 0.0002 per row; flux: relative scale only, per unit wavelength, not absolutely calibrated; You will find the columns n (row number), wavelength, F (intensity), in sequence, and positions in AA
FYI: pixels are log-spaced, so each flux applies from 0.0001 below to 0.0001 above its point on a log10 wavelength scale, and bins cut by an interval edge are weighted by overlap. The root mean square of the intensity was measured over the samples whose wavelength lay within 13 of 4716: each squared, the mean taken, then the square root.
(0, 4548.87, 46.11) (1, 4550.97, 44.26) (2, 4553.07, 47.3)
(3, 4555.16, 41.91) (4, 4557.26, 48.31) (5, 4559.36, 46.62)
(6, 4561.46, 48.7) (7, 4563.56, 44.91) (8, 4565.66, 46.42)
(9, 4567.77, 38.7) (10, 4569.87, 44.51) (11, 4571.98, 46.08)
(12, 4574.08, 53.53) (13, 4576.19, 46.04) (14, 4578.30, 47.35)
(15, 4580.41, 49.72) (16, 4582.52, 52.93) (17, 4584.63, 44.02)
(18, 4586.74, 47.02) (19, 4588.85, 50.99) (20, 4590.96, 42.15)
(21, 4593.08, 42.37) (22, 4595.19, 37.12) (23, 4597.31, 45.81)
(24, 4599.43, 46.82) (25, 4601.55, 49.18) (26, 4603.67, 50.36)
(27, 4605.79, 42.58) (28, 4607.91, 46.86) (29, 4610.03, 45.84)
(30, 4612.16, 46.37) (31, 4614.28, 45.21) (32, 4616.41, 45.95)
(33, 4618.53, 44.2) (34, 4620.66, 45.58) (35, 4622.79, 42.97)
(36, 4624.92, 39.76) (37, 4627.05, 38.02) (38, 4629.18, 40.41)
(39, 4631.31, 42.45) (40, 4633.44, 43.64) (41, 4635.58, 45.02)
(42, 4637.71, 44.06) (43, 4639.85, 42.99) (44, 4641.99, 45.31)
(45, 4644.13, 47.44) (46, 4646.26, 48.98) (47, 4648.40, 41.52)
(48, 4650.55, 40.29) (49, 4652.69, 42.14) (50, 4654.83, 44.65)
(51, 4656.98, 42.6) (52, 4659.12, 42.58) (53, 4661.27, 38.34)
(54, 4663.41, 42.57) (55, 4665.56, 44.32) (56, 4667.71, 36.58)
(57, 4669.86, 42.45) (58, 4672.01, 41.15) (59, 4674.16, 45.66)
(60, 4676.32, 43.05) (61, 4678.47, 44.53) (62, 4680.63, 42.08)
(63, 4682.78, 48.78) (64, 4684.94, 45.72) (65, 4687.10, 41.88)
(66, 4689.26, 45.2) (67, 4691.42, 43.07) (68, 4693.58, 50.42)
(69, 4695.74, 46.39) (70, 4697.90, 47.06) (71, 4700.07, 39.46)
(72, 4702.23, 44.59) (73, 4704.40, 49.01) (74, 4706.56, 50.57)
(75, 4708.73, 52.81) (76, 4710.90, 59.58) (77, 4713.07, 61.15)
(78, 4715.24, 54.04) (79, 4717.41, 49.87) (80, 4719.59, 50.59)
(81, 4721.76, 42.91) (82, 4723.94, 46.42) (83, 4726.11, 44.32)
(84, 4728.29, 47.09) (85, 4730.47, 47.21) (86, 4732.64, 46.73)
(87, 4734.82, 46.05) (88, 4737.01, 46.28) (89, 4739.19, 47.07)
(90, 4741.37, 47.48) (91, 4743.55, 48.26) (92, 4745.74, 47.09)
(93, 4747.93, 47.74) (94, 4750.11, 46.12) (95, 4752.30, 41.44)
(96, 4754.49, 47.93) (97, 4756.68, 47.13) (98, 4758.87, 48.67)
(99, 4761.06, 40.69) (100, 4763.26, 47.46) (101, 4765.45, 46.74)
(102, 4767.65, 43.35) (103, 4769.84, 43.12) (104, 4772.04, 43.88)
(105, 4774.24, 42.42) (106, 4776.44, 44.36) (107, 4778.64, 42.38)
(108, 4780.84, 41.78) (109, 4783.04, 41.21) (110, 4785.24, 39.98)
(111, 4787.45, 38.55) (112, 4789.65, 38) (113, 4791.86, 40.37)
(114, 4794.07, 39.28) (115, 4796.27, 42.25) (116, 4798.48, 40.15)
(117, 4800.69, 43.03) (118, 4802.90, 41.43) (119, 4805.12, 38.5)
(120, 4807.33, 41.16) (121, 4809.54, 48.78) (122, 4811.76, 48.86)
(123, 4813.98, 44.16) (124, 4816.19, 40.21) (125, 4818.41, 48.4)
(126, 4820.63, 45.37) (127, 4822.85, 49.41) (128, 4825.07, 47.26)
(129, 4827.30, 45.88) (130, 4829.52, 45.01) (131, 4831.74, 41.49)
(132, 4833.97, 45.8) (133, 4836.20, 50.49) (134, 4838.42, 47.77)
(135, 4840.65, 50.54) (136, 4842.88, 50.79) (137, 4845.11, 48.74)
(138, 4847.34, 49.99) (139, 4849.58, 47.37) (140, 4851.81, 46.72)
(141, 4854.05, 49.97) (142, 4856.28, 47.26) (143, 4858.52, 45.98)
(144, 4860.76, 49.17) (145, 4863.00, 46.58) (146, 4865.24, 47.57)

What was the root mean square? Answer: 51.0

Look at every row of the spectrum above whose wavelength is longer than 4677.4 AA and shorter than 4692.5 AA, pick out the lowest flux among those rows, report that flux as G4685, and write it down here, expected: 41.88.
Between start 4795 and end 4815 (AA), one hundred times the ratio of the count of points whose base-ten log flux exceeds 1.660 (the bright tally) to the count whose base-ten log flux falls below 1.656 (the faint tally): 29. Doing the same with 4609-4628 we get 60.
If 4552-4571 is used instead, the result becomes 125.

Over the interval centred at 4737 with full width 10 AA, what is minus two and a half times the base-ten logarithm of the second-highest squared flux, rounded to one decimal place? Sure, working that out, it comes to -8.4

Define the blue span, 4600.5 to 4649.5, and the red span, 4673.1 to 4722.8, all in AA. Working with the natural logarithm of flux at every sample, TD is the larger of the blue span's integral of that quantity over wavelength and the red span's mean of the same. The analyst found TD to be 185.9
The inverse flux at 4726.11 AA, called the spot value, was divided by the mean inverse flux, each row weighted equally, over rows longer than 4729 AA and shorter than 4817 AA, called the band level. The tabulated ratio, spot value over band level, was 0.99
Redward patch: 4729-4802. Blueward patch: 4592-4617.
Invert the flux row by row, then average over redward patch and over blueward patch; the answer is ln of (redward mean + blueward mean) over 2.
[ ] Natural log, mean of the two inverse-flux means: -3.79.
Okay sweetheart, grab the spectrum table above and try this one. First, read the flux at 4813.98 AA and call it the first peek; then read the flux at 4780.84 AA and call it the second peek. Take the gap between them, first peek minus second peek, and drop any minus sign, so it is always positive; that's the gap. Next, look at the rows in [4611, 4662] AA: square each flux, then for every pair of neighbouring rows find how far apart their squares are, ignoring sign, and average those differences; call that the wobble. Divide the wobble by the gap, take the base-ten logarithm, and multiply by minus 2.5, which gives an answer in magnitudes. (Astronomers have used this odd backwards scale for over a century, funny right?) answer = -4.7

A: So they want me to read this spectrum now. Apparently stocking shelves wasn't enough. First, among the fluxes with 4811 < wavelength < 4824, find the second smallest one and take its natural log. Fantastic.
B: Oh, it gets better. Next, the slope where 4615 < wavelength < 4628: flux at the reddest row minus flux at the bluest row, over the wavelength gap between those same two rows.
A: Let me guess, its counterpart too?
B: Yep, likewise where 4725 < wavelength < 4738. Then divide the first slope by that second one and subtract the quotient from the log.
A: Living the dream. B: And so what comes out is 7.9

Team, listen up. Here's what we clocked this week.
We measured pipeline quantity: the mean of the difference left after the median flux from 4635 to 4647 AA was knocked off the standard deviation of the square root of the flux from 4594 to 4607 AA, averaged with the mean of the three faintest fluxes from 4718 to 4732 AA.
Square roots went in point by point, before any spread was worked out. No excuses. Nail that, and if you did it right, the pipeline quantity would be -0.1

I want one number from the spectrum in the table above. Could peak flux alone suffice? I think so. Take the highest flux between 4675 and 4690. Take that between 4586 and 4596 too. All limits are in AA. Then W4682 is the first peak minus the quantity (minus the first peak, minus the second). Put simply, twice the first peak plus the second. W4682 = 149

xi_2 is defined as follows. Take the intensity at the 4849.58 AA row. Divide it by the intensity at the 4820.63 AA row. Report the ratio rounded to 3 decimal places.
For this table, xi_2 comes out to 1.044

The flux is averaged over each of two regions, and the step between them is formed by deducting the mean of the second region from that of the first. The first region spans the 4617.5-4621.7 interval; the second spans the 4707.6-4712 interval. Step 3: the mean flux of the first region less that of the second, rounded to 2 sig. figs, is -11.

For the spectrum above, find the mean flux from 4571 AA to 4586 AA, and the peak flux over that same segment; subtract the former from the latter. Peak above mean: 5.0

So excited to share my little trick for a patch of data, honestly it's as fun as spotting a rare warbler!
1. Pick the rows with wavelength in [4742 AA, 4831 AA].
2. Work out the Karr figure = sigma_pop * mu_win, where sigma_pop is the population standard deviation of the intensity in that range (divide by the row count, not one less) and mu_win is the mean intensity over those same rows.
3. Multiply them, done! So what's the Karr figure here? 149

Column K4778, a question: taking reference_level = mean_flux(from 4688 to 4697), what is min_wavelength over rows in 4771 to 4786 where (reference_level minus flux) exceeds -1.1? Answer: 4772.04 AA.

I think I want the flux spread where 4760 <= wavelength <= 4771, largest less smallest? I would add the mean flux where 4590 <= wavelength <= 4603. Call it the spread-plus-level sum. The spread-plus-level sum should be 51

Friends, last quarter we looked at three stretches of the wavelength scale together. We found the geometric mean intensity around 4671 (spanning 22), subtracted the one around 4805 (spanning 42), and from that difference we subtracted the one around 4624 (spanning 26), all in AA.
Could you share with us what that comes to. -44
